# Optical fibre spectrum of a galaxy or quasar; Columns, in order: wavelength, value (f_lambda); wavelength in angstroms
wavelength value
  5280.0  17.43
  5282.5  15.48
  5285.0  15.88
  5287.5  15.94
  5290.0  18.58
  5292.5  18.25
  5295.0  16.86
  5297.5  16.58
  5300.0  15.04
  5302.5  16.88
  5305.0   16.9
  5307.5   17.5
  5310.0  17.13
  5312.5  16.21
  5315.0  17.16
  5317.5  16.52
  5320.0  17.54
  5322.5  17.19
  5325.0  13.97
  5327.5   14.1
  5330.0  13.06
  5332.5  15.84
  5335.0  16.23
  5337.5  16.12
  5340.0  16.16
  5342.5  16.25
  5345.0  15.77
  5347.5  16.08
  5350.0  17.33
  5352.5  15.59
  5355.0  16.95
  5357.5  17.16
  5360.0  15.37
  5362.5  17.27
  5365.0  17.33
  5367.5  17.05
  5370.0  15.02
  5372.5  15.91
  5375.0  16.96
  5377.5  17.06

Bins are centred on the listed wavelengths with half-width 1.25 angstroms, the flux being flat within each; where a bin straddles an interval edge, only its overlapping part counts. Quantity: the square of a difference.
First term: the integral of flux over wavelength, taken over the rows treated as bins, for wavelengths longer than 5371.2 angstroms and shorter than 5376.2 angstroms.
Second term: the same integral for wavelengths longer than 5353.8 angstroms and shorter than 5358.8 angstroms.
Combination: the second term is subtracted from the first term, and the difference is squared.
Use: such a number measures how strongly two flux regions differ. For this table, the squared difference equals 10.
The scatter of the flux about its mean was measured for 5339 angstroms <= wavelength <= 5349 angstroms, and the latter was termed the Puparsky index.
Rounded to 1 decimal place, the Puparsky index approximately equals 0.2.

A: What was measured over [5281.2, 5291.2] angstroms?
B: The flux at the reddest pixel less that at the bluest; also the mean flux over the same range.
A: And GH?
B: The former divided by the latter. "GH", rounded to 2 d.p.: 0.19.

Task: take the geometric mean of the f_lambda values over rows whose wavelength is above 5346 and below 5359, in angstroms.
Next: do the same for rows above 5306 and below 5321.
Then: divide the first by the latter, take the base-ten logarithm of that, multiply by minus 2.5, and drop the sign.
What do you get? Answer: 0.025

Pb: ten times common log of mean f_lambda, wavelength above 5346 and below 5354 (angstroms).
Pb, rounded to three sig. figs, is 12.1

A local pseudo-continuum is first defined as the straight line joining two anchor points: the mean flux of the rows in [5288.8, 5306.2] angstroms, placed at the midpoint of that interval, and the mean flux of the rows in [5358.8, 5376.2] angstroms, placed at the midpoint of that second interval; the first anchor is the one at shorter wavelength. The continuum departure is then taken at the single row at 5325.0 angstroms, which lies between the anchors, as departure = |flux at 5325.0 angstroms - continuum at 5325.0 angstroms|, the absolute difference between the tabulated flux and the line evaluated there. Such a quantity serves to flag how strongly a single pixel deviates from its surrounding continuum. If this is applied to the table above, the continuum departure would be 2.8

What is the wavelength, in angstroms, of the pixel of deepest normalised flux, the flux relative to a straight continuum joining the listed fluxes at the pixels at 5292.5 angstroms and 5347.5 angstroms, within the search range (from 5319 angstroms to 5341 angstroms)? 5330.0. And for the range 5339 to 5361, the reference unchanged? 5345.0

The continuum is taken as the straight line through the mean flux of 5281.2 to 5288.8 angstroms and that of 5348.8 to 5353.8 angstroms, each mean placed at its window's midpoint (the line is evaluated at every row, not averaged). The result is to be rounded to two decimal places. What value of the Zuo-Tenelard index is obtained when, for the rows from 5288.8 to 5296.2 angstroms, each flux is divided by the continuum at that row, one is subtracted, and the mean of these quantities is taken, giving 0.13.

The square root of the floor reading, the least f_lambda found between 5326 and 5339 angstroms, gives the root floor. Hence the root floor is 3.61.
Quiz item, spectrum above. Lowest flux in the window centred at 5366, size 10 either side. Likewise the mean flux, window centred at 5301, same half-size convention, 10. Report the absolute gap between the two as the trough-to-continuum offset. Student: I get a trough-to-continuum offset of 1.9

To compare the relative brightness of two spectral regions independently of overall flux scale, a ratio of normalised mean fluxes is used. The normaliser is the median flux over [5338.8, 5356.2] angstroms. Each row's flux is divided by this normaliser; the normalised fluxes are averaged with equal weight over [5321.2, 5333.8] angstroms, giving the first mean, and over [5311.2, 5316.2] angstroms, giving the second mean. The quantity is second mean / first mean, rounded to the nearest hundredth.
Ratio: 1.12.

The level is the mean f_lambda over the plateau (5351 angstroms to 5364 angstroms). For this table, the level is 16.5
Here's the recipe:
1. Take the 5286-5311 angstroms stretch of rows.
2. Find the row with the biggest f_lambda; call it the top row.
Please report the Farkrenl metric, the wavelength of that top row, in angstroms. 5290.0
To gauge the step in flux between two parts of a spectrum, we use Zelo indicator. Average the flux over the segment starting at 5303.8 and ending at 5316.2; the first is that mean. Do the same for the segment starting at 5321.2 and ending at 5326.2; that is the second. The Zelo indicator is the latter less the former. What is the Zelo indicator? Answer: -1.4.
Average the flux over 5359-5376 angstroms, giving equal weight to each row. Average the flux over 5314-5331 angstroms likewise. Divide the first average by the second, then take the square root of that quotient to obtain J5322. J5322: 1.024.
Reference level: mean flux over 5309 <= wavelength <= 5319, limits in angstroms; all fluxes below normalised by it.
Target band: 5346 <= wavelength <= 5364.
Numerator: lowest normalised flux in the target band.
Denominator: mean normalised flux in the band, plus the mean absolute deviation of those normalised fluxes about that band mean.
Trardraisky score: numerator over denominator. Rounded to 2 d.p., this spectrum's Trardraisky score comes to 0.89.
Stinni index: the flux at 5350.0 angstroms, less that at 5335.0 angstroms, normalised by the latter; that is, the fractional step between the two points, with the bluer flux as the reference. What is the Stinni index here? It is 0.068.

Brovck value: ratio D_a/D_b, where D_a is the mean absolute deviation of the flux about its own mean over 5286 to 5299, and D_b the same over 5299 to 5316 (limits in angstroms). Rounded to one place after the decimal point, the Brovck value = 1.5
